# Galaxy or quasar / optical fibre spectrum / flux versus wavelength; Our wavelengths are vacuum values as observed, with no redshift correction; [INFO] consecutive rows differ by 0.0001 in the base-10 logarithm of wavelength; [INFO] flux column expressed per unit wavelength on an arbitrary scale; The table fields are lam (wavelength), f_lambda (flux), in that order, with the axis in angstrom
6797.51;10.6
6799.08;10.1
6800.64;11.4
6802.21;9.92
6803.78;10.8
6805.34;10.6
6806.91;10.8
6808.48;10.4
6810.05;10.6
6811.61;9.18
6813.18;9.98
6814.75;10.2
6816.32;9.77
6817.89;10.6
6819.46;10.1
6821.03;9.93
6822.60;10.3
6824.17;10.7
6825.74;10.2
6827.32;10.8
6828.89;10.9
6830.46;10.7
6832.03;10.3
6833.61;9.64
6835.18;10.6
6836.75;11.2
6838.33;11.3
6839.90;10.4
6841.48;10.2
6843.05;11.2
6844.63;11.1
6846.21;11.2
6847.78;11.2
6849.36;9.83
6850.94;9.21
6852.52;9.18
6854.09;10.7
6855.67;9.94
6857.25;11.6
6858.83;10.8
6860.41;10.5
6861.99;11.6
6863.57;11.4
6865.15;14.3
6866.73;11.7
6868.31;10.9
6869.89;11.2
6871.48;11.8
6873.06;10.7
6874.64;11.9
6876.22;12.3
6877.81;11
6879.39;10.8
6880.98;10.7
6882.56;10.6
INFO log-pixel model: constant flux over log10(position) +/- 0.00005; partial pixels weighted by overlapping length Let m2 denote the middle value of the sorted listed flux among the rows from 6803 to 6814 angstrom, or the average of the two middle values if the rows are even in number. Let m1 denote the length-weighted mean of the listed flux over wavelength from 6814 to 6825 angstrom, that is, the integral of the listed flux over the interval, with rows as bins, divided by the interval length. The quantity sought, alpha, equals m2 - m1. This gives 0.4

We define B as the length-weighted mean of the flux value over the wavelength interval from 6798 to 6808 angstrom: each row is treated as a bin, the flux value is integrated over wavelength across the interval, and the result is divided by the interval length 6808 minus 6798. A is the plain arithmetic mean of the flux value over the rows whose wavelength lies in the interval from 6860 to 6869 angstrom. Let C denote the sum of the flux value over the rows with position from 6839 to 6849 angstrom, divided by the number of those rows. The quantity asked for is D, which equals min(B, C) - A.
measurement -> -1.1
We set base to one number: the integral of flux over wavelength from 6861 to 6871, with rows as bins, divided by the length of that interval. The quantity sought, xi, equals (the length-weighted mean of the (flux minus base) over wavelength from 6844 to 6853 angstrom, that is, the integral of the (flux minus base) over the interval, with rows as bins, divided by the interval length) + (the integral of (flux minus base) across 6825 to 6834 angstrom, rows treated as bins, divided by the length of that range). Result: -2.9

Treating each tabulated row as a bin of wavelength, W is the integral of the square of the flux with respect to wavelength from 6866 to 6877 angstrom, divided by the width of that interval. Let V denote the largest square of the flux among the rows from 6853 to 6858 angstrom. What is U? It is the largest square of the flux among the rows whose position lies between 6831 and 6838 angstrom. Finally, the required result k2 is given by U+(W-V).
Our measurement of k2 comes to 123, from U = 125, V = 135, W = 133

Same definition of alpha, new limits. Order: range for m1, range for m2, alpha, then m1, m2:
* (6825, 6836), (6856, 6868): 1.1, 10.5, 11.6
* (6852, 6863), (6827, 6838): 0.0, 10.7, 10.7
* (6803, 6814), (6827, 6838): 0.4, 10.3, 10.7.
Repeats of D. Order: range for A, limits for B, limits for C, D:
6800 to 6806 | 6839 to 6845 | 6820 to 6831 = -0.2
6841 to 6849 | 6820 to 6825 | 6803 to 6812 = -0.7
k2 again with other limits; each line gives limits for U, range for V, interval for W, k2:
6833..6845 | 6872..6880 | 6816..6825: 82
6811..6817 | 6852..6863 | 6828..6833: 82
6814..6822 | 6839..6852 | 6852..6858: 96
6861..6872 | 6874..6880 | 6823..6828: 164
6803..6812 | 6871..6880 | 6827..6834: 76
